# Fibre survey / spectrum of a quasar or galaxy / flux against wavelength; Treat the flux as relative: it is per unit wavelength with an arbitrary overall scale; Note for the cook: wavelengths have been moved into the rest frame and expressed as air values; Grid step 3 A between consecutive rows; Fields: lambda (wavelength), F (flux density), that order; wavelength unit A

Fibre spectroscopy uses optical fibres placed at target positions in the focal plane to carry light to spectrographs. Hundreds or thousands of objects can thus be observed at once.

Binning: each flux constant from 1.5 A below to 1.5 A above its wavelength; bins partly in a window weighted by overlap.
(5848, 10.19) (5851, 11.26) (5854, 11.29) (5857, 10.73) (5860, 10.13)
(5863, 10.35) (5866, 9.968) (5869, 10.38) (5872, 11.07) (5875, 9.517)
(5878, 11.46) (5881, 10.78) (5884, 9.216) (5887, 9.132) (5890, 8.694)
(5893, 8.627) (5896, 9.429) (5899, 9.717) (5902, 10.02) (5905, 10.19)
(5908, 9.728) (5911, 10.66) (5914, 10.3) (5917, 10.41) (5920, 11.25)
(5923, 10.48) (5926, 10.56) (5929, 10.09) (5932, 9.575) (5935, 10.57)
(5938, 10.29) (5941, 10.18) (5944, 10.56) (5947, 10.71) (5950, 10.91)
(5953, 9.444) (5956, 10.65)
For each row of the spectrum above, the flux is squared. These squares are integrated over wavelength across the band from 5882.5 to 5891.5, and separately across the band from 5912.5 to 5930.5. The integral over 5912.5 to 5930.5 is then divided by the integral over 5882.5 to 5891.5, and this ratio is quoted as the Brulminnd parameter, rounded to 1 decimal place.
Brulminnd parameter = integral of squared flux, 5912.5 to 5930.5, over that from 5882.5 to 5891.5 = 2.7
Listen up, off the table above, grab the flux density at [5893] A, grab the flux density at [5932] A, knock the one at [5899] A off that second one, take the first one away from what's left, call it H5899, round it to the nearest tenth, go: -8.8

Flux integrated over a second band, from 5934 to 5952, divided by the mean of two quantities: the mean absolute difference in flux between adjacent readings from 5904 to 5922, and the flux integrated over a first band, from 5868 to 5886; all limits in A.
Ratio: 2.0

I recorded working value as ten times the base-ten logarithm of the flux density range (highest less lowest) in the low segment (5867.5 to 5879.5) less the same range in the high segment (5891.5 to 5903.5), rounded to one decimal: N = -2.6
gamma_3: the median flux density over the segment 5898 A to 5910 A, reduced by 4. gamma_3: 5.9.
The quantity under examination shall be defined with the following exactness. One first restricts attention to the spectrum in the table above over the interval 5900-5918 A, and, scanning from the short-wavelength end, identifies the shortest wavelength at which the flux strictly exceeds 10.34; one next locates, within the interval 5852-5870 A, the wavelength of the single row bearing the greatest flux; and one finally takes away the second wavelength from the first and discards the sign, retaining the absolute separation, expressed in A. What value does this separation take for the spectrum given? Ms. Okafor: 57 A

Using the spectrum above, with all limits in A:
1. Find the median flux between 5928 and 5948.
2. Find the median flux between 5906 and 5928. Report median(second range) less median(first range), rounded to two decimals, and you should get 0.19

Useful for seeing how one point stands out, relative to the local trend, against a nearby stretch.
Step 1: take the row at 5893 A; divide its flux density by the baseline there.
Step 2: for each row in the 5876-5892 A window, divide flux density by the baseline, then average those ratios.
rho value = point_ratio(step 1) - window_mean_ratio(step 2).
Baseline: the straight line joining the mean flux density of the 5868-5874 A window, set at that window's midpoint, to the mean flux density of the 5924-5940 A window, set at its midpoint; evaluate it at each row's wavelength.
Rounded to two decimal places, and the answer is -0.11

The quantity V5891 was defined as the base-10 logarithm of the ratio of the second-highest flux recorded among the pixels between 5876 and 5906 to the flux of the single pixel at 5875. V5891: 0.05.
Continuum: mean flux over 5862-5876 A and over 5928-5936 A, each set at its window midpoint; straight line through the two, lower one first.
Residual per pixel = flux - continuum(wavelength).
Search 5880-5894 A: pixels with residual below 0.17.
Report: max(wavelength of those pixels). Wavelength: 5893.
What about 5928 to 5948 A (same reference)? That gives 5941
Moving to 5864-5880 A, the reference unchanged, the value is 5875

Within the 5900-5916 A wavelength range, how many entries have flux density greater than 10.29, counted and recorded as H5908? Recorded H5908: 2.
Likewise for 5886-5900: 0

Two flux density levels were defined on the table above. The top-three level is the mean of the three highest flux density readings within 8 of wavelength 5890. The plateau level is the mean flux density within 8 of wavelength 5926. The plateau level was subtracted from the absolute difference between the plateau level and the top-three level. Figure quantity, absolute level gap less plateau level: -9.3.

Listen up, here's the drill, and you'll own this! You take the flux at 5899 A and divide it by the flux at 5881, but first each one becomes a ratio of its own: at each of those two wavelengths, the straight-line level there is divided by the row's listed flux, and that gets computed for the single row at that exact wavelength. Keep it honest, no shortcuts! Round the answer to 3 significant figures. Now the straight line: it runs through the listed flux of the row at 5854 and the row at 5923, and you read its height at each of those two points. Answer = 1.09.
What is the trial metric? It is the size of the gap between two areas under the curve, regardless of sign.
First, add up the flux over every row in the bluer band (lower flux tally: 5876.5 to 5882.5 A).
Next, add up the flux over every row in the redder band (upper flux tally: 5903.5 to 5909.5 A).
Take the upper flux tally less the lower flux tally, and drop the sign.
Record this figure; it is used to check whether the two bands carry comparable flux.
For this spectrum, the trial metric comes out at 2.3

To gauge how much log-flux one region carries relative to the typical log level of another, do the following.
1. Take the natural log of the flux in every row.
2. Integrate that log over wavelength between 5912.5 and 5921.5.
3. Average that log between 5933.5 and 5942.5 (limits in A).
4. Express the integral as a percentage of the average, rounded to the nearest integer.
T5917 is 911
